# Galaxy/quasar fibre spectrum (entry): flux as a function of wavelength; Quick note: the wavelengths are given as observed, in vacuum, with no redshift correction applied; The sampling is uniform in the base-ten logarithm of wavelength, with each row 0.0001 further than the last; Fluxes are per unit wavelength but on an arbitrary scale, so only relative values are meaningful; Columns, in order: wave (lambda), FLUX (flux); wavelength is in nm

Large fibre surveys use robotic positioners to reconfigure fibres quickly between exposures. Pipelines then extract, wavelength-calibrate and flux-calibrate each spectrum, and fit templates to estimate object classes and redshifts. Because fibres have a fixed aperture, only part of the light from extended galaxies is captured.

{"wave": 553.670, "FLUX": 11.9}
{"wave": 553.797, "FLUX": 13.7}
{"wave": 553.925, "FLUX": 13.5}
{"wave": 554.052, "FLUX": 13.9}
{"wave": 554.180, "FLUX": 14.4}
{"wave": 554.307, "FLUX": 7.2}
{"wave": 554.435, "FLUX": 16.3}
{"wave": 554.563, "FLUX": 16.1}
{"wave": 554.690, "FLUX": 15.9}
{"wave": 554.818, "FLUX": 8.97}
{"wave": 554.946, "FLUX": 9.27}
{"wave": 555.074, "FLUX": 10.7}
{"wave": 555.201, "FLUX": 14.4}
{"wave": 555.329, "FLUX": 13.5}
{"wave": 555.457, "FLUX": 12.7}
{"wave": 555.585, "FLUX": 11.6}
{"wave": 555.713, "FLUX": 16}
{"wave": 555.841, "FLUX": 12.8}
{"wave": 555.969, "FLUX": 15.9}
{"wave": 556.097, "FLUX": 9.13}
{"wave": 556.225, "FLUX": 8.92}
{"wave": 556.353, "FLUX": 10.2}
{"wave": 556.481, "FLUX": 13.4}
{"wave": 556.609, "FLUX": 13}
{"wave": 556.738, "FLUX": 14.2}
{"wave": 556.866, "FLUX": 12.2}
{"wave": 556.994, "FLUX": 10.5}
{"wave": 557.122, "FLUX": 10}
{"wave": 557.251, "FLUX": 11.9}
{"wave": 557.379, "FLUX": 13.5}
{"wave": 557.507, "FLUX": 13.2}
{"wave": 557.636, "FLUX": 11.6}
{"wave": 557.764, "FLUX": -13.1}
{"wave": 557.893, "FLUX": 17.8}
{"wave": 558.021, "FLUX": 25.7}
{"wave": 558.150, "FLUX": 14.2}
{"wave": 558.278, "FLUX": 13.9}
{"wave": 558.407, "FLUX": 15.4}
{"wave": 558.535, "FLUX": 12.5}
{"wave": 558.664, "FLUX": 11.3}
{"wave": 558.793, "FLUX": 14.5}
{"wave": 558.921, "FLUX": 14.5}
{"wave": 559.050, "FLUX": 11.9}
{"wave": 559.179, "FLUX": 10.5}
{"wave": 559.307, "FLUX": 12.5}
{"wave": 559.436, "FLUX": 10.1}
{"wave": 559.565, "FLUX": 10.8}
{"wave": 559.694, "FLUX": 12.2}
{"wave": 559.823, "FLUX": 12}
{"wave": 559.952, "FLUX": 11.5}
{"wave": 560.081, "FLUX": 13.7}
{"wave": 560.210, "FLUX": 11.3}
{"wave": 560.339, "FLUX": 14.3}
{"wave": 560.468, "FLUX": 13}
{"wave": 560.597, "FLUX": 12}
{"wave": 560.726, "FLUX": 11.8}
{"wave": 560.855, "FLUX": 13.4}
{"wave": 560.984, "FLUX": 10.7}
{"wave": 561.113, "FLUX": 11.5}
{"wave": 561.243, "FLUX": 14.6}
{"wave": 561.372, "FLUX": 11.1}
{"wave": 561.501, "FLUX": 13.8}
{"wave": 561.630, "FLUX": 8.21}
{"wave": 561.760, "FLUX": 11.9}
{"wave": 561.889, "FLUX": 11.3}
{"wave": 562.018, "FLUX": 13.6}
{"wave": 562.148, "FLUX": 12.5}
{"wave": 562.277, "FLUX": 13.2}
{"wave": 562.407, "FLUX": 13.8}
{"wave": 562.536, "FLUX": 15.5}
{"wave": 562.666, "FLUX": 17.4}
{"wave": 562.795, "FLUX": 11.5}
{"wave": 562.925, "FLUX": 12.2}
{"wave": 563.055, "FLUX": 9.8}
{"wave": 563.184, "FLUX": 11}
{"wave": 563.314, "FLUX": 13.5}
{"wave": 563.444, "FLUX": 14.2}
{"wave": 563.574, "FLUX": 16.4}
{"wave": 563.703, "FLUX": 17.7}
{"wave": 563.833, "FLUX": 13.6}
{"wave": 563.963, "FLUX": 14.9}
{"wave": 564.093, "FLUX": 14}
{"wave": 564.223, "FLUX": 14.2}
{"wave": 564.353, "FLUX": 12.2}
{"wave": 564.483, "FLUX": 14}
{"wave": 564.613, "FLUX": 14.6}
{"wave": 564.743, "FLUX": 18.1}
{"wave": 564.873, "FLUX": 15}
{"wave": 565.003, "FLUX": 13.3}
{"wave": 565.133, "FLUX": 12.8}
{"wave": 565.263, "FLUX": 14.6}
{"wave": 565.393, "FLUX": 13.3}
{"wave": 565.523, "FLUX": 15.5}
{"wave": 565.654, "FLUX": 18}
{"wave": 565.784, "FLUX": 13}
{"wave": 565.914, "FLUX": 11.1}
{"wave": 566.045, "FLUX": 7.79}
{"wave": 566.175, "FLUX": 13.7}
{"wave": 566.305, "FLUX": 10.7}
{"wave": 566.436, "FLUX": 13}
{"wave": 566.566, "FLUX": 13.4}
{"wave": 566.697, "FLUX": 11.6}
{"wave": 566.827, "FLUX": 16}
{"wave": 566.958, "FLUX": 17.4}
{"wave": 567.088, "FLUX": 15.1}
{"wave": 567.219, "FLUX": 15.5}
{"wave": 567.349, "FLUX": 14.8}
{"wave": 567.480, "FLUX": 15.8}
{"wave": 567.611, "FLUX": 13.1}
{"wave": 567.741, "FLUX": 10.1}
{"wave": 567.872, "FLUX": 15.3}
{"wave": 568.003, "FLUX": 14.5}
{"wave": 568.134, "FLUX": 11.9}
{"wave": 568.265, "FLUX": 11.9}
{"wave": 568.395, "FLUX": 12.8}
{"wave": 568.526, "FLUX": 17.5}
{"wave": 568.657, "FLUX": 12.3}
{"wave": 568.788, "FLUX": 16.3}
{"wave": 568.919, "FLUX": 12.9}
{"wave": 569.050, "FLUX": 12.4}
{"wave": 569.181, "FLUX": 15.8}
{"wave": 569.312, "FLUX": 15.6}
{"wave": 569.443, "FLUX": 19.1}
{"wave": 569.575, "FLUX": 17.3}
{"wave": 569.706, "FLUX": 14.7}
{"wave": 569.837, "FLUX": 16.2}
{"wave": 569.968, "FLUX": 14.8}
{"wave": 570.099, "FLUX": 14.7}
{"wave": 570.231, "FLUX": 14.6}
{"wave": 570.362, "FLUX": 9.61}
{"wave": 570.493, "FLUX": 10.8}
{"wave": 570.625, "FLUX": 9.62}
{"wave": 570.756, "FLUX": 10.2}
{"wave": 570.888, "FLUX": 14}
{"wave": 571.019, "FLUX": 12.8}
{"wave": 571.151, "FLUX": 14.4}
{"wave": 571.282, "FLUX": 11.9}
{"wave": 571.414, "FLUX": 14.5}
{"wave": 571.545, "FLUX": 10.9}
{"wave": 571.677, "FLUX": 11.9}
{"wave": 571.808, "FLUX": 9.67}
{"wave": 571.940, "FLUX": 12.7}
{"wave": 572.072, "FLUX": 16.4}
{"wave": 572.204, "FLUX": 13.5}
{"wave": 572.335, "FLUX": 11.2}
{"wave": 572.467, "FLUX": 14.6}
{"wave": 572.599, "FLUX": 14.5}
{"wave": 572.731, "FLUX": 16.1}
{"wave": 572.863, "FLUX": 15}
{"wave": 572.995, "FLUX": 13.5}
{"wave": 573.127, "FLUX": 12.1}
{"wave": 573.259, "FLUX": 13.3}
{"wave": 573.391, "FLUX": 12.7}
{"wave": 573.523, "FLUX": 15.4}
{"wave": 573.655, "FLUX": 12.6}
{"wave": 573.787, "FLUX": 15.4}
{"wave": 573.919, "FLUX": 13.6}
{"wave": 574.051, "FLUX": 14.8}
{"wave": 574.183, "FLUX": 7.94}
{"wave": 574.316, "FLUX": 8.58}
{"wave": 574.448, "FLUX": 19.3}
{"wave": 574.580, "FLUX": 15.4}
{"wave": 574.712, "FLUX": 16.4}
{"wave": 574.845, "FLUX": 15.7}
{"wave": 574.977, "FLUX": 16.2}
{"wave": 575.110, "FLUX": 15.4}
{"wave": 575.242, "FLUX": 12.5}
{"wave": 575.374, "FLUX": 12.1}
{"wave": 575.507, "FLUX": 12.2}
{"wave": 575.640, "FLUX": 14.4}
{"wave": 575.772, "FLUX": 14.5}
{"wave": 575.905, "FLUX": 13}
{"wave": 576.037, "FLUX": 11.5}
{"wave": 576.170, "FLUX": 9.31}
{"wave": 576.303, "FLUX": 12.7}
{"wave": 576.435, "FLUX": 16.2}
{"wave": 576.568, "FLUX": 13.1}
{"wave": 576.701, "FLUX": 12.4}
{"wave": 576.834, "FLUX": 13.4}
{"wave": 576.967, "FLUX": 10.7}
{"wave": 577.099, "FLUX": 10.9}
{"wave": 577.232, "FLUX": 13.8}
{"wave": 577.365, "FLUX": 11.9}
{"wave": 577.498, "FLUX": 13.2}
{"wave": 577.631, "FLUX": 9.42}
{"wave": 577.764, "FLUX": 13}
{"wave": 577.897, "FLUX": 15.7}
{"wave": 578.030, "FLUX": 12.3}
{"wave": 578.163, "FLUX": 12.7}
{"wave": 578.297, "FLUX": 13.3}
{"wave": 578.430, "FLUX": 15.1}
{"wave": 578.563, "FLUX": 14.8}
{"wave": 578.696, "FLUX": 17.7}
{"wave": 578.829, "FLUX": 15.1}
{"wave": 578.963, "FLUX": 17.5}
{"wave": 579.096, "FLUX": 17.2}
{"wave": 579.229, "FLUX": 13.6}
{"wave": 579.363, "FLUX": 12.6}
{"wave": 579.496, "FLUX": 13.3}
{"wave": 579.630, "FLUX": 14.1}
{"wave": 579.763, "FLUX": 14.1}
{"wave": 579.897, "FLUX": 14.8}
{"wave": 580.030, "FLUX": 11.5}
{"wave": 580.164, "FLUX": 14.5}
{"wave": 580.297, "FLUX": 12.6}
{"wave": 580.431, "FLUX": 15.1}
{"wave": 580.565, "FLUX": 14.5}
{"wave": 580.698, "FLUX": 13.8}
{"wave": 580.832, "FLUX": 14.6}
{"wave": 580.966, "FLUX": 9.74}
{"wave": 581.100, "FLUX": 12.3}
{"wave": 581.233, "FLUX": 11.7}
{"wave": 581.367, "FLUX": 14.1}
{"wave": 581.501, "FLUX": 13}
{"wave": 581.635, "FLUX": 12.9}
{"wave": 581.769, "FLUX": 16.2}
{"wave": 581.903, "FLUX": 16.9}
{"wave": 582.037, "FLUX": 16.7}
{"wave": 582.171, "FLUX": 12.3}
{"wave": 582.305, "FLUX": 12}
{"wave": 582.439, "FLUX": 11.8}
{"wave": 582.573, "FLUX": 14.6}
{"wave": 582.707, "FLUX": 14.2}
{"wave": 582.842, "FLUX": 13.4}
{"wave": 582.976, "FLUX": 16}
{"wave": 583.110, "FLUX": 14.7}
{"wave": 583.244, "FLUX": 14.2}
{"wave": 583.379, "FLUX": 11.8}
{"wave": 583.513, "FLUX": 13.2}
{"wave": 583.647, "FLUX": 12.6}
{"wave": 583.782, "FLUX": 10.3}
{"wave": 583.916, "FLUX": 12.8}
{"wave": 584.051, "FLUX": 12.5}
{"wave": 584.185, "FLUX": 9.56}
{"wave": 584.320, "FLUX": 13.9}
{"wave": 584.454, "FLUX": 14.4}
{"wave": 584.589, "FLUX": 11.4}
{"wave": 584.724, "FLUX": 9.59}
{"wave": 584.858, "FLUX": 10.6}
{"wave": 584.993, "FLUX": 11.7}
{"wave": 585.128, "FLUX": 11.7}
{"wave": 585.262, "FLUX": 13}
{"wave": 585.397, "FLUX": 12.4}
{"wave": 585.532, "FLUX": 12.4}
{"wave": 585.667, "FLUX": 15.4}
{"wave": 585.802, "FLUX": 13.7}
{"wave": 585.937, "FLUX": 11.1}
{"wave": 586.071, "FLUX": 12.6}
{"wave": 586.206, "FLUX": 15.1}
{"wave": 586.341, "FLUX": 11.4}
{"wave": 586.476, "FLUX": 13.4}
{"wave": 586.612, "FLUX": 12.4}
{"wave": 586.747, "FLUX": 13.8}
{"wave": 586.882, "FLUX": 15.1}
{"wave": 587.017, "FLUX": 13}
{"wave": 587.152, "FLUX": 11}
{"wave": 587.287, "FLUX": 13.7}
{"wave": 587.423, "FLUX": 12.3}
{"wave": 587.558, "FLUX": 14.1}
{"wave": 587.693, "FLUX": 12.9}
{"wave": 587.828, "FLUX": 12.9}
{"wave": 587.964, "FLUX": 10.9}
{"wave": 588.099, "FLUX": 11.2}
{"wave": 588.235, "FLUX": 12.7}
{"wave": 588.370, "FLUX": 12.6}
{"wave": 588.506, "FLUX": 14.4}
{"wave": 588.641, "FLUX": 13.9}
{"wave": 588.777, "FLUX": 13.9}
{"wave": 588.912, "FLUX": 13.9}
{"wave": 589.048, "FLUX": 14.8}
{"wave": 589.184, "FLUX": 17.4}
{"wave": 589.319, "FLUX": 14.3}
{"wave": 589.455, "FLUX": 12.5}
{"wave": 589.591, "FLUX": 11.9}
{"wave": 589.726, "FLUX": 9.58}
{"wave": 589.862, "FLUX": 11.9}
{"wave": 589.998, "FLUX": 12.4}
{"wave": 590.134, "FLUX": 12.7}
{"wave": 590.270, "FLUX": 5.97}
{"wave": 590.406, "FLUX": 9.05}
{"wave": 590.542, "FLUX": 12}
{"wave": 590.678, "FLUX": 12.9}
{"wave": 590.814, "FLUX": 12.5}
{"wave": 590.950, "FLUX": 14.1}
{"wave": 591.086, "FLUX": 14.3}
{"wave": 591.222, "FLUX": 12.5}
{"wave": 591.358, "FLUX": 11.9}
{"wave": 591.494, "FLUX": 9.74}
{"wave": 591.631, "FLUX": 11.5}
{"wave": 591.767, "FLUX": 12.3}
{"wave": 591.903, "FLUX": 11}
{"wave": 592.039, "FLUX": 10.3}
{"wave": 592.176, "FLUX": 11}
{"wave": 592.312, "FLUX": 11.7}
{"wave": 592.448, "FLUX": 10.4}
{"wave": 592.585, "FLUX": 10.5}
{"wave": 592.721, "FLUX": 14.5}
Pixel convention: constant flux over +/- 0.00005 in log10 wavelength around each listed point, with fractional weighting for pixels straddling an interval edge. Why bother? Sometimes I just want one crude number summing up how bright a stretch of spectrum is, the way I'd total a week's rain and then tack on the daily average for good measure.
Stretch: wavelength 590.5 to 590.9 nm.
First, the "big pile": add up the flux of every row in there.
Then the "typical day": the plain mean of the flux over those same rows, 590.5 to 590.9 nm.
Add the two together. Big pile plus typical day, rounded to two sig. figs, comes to 50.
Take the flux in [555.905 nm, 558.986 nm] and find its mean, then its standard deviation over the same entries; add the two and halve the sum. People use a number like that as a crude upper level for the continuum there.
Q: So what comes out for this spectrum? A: 9.3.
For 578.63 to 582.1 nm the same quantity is 8.1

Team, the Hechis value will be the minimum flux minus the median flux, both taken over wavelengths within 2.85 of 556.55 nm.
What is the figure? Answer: -26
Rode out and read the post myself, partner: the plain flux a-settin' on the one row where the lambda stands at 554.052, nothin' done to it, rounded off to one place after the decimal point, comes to 13.9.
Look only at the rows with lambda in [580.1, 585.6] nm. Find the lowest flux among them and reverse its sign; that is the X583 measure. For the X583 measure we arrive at -9.6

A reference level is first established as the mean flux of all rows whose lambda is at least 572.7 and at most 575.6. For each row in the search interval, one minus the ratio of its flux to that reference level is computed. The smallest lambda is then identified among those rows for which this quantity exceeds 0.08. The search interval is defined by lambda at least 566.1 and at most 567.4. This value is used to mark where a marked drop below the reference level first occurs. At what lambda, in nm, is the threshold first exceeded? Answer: 566.305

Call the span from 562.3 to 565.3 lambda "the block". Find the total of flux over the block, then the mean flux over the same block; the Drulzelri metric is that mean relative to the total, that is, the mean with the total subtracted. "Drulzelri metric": -310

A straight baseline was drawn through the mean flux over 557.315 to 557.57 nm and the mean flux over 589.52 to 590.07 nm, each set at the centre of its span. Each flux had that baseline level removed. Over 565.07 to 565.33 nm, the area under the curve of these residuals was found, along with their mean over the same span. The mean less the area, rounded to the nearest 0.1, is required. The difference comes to 0.6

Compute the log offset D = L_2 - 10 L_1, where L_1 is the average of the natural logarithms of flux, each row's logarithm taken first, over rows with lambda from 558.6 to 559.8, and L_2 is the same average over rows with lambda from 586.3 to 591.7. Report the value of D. -22.3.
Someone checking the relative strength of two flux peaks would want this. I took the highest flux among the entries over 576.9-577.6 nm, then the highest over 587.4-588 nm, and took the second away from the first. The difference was -0.3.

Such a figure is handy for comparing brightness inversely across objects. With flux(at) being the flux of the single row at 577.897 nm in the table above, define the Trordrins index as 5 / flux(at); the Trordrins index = 0.318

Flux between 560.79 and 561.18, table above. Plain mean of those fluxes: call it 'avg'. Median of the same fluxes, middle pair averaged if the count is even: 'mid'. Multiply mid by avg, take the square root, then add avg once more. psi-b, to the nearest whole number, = 24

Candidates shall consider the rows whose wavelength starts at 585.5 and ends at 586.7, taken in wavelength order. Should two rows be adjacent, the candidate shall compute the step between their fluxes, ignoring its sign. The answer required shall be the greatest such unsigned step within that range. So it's 3.7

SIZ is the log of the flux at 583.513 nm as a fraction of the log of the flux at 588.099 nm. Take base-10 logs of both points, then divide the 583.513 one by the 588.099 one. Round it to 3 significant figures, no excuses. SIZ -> 1.07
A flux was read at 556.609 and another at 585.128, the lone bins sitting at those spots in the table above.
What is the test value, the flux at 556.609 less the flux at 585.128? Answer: 1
